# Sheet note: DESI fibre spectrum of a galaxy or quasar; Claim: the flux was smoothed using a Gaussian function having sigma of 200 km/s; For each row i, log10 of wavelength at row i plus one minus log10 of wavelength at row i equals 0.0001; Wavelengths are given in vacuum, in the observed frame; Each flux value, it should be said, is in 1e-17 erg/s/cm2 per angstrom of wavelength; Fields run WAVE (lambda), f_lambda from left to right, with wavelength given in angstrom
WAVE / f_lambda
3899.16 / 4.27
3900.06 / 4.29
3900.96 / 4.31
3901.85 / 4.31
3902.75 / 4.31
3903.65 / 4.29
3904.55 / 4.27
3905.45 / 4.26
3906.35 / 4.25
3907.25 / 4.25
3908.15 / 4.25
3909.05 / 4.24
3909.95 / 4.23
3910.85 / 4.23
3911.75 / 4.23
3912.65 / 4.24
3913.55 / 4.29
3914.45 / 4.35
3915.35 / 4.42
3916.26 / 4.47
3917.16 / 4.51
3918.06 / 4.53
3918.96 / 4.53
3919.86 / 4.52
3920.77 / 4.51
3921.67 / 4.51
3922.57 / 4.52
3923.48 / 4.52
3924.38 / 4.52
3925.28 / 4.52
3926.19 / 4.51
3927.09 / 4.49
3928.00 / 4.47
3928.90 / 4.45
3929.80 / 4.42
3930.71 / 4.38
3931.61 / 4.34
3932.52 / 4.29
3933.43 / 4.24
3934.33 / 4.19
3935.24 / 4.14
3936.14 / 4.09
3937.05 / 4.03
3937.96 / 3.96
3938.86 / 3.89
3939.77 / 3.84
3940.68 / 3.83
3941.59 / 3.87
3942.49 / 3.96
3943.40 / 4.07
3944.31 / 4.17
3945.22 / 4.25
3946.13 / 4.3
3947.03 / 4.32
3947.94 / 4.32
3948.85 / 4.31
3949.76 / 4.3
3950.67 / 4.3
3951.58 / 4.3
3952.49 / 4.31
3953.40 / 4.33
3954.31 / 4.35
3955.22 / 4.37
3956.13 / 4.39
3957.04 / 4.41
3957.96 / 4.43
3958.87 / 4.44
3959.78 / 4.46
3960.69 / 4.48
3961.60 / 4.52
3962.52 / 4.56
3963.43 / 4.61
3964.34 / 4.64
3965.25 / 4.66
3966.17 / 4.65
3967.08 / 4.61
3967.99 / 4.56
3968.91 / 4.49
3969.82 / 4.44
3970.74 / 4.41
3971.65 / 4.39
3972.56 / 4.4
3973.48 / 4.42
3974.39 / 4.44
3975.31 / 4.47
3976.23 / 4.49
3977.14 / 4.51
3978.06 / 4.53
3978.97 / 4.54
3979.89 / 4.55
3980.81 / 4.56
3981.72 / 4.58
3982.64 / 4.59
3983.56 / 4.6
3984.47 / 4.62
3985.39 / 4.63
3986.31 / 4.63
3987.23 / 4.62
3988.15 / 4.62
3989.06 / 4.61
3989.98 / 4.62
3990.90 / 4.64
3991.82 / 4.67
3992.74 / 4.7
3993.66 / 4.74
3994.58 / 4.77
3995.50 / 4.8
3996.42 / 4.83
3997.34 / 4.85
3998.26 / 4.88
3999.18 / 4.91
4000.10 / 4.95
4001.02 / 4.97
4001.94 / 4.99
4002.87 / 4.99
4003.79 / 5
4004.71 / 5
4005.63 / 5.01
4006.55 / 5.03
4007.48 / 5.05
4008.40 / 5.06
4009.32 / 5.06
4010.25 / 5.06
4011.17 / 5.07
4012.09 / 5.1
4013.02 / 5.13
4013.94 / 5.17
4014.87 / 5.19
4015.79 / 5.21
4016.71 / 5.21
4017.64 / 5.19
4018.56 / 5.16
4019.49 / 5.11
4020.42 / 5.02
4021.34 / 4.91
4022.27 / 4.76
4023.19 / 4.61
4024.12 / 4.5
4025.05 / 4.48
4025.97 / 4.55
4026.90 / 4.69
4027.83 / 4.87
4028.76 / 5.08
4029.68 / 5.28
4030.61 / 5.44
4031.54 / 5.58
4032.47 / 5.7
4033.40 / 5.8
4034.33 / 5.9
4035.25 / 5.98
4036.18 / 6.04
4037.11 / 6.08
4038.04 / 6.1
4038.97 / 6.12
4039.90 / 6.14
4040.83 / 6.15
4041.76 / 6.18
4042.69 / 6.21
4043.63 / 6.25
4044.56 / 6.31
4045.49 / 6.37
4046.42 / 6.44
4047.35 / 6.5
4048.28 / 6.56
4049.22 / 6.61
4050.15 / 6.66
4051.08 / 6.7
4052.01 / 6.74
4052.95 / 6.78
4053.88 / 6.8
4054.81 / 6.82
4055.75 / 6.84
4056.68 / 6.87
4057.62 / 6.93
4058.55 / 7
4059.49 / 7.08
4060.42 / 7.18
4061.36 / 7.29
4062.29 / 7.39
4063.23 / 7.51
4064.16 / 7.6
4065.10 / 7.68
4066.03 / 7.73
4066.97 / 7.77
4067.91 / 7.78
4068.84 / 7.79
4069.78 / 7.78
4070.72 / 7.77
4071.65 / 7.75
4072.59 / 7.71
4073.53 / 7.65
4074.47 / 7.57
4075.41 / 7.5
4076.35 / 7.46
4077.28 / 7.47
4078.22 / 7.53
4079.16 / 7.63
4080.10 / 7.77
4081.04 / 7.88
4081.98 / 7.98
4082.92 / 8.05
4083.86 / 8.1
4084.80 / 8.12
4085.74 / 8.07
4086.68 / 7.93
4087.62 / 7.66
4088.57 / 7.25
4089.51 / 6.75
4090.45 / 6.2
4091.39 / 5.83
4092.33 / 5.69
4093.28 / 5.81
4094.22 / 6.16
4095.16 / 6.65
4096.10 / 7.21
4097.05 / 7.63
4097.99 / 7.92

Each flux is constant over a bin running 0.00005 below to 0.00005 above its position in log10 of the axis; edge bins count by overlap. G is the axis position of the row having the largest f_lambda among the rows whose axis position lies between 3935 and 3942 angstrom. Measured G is 3935.24 angstrom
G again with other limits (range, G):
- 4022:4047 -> 4046.42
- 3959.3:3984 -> 3965.25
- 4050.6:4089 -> 4084.80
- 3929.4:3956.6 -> 3929.80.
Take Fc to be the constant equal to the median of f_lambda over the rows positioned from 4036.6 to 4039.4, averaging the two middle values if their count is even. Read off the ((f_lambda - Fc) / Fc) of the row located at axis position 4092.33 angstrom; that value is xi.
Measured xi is -0.07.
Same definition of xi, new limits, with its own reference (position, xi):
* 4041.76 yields 0.01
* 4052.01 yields 0.10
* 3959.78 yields -0.27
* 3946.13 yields -0.30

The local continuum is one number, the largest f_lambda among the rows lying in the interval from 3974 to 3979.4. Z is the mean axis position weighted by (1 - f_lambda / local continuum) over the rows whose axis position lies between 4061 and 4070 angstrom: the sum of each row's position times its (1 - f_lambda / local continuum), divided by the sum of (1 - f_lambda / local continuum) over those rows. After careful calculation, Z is 4065.7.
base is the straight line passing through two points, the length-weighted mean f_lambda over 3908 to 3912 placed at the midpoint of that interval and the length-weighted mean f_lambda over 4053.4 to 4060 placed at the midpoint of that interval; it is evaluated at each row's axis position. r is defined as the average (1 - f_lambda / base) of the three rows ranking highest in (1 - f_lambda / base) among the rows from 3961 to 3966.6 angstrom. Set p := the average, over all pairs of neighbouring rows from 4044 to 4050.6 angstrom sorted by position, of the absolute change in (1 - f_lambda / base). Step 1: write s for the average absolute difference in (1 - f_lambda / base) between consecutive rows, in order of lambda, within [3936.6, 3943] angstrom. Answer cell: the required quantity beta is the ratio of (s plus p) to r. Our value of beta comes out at 0.15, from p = 0.0062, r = 0.12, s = 0.012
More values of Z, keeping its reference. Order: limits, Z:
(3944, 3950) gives 3946.8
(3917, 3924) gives 3920.4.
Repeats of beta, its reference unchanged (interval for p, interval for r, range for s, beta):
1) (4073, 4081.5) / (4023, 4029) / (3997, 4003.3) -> 0.04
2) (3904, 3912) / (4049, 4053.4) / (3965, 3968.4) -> 0.72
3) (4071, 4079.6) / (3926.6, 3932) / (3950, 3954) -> 0.21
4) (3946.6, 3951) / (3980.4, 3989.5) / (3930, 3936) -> 0.09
